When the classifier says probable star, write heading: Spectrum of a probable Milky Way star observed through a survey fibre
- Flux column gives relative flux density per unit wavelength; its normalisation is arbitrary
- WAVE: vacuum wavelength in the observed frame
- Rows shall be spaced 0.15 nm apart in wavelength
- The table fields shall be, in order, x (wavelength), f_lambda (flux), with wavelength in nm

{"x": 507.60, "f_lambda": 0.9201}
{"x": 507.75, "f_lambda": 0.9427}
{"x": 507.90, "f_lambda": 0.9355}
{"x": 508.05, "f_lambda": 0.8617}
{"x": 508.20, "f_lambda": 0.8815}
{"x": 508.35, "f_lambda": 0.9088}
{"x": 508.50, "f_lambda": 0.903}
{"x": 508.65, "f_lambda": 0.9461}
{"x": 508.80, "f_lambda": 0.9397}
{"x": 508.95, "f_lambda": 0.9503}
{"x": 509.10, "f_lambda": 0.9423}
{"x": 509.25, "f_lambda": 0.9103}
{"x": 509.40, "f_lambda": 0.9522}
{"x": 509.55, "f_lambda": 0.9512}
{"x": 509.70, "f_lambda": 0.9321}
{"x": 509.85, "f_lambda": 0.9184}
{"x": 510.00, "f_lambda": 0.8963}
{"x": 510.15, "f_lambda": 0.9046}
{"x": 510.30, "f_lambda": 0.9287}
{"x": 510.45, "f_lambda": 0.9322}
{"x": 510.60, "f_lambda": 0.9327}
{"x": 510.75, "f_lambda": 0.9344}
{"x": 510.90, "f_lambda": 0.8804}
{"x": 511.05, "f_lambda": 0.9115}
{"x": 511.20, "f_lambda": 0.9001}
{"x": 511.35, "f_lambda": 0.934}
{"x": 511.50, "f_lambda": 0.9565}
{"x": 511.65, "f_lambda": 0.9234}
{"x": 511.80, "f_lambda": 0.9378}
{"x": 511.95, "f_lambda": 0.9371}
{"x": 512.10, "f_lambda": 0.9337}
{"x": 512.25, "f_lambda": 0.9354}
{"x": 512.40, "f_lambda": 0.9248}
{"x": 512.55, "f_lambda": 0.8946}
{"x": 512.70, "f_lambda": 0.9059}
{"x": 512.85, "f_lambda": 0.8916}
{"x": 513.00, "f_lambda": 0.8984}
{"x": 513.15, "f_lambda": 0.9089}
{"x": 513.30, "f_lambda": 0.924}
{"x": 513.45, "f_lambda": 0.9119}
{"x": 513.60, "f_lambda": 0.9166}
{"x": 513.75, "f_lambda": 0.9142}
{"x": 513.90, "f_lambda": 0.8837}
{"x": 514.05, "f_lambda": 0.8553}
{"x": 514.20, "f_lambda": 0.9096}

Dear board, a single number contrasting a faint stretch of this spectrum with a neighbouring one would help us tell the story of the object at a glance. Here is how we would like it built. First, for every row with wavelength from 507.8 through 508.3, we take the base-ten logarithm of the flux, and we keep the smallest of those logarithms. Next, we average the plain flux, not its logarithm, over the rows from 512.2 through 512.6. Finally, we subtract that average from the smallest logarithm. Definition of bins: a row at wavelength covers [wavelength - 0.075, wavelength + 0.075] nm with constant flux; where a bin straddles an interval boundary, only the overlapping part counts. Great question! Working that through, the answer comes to -0.983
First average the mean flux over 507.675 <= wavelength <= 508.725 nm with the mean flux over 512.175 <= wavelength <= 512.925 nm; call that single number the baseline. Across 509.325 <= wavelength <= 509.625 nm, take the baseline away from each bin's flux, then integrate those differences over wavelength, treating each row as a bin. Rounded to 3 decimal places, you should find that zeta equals 0.012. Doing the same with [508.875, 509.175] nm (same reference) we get 0.011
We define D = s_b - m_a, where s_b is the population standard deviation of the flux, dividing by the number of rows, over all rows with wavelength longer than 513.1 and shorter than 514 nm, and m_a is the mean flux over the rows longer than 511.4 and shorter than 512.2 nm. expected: -0.925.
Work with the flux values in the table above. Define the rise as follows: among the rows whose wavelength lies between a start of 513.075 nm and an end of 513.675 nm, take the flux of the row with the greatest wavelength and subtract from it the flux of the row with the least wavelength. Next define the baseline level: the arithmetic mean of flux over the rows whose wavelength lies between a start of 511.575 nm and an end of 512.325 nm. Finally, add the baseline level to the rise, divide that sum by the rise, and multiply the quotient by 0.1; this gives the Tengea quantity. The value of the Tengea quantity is 12.2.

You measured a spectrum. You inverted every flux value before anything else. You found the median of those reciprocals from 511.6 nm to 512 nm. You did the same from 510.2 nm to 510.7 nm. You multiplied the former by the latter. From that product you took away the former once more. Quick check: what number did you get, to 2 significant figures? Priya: 0.078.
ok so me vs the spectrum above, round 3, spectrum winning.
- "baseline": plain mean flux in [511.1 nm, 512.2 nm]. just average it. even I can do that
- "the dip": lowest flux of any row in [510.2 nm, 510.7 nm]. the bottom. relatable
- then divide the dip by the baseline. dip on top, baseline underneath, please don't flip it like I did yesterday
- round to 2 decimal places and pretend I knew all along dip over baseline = 1.00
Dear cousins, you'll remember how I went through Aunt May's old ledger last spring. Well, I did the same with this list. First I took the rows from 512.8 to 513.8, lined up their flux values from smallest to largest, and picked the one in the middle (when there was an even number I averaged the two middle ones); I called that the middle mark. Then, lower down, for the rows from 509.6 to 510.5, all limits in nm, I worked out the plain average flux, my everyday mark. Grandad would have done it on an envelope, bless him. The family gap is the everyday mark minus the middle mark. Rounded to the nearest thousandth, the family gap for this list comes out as 0.007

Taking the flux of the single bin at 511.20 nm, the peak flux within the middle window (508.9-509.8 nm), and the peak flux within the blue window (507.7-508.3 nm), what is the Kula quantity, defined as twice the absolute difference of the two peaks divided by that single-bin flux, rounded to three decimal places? 0.021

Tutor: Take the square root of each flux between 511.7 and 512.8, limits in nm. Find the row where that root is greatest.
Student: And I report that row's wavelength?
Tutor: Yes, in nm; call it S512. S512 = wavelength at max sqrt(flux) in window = 511.80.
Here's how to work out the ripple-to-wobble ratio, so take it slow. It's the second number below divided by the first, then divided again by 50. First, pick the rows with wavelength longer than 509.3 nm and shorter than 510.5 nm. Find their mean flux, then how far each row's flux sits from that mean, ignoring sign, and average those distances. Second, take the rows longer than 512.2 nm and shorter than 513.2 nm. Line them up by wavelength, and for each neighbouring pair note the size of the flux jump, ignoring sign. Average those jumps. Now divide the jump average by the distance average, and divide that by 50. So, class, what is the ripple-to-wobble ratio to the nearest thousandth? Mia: 0.018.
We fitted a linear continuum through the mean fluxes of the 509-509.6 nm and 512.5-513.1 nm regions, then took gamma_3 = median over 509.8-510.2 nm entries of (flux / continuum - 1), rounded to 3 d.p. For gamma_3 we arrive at -0.026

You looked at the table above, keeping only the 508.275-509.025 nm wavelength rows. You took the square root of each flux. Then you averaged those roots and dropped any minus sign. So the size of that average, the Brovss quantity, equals 0.964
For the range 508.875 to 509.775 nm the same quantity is 0.969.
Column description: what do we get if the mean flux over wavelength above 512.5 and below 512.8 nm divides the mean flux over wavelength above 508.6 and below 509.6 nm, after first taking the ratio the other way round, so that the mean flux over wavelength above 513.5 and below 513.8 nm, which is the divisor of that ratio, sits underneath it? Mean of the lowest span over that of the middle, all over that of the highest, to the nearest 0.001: 1.143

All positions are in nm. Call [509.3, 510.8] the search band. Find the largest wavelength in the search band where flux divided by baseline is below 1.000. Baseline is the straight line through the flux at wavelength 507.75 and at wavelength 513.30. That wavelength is 510.60 nm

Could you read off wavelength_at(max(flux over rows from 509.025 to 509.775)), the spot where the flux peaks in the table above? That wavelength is 509.40 nm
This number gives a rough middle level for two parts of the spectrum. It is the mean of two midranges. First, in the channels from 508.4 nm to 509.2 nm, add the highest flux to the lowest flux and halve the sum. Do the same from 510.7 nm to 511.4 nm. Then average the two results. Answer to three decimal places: 0.917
